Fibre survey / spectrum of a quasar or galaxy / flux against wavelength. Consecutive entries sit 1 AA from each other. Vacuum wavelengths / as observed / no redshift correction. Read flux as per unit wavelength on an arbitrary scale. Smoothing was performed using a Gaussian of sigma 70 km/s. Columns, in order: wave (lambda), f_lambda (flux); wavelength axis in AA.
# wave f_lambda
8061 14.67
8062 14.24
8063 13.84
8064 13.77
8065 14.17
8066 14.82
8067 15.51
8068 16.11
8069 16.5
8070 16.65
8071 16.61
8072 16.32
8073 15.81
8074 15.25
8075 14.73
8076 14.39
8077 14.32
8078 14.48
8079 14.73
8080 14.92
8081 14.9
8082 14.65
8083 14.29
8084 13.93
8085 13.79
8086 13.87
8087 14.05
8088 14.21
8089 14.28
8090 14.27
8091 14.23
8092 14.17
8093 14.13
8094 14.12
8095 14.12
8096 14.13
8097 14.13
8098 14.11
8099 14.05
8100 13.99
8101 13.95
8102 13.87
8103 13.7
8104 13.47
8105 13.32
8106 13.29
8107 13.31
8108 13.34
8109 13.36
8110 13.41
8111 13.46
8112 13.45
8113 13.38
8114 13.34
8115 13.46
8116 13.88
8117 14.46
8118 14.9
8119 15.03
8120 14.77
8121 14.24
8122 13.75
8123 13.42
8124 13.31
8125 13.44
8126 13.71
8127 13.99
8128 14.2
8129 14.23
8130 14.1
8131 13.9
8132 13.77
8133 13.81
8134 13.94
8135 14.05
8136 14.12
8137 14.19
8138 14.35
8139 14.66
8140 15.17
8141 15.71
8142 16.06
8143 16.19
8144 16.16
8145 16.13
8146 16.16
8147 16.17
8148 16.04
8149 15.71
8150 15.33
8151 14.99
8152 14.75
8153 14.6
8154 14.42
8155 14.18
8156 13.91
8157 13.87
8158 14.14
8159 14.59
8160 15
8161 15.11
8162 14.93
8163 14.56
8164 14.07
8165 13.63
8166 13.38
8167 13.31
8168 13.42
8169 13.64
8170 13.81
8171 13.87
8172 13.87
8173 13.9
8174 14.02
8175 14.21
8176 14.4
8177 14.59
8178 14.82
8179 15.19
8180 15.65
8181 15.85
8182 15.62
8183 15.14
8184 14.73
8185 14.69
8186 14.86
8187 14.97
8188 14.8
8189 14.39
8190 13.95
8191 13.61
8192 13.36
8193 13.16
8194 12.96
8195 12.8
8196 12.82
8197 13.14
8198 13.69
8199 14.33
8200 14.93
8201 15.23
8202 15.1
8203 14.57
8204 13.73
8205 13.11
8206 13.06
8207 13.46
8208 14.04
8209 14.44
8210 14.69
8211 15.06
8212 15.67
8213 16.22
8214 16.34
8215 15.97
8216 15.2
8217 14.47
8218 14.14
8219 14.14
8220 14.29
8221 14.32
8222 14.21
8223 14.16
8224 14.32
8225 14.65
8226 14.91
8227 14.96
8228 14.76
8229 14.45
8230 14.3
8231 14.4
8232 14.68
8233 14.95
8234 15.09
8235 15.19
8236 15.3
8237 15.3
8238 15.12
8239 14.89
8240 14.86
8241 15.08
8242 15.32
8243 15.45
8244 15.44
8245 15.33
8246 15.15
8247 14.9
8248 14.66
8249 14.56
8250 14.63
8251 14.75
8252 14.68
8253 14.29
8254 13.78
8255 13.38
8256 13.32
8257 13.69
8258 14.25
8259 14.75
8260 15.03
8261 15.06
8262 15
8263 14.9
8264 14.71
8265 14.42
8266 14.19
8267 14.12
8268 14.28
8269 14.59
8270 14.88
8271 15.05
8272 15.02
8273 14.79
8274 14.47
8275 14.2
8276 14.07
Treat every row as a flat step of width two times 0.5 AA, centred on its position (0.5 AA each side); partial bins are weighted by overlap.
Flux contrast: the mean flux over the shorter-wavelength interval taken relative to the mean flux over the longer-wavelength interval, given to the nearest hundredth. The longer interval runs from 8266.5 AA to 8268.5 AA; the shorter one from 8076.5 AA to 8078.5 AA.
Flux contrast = 1.01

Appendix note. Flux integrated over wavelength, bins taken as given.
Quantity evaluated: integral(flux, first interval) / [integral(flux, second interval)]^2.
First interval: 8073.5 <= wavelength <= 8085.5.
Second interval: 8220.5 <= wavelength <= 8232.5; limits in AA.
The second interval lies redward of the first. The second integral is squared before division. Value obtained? 0.0058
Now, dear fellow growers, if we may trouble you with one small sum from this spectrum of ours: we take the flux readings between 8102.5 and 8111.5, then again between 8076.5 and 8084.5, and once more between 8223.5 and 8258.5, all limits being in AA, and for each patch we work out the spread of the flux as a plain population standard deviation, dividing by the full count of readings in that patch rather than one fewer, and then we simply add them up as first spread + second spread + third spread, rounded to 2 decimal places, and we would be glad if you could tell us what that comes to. 0.98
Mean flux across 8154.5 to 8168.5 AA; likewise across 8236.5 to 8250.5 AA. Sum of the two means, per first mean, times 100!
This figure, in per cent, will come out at 206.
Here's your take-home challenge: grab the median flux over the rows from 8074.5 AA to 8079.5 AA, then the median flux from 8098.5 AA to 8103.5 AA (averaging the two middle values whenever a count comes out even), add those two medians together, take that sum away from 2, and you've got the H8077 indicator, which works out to -26.4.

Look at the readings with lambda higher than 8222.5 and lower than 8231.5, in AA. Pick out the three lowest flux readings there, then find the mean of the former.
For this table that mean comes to 14.3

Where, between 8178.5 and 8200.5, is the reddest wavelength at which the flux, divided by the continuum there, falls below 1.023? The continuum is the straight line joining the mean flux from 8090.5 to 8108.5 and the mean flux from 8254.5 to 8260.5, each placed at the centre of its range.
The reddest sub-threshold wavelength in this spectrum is 8198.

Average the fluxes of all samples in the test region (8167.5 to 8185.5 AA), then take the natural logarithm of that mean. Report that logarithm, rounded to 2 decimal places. 2.68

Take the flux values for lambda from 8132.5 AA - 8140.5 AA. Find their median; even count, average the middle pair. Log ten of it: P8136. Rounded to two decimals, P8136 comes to 1.15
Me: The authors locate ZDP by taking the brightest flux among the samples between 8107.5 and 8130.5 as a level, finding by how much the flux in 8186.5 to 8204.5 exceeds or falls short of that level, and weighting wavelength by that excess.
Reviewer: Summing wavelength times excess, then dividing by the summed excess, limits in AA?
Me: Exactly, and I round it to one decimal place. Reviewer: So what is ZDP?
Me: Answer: 8195.0 AA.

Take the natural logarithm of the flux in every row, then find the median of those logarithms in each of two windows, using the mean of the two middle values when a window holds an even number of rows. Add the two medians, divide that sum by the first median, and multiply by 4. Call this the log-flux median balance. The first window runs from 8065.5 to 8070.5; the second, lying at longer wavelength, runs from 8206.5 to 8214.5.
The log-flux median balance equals 7.89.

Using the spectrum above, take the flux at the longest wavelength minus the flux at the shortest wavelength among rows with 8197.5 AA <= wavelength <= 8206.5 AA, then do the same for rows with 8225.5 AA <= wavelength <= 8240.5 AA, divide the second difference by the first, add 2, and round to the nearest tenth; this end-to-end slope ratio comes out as 2.1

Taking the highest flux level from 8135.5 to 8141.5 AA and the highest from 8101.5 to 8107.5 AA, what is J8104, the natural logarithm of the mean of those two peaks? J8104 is 2.69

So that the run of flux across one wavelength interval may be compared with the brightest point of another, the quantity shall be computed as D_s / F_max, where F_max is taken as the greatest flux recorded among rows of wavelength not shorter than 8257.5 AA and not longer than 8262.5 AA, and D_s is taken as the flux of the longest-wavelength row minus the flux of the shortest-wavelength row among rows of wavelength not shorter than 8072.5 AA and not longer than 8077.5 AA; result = -0.10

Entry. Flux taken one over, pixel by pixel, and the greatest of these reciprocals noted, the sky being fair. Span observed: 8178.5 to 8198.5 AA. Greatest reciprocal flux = 0.0781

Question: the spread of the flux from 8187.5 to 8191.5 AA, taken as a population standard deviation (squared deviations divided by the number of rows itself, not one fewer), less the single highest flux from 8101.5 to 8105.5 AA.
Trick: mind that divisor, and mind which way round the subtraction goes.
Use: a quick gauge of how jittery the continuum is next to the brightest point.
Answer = -13.4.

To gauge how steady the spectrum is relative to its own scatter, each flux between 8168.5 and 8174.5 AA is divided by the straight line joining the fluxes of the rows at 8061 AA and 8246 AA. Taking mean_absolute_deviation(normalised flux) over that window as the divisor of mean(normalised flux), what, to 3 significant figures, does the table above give 170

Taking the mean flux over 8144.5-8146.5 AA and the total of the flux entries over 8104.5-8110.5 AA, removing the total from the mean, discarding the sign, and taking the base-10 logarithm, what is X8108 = 1.81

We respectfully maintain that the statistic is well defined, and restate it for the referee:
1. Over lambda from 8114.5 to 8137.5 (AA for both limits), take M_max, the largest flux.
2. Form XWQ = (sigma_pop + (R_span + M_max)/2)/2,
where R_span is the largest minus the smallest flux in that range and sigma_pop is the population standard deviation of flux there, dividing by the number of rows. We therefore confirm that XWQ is 4.4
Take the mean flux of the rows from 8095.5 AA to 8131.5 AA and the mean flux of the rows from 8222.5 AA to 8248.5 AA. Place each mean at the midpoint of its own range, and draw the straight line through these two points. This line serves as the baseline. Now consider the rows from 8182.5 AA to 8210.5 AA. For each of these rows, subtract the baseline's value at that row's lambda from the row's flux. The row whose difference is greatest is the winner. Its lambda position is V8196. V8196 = 8183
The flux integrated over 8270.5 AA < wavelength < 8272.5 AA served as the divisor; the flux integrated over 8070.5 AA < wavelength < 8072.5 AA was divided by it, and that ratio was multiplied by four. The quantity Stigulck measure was 4.4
